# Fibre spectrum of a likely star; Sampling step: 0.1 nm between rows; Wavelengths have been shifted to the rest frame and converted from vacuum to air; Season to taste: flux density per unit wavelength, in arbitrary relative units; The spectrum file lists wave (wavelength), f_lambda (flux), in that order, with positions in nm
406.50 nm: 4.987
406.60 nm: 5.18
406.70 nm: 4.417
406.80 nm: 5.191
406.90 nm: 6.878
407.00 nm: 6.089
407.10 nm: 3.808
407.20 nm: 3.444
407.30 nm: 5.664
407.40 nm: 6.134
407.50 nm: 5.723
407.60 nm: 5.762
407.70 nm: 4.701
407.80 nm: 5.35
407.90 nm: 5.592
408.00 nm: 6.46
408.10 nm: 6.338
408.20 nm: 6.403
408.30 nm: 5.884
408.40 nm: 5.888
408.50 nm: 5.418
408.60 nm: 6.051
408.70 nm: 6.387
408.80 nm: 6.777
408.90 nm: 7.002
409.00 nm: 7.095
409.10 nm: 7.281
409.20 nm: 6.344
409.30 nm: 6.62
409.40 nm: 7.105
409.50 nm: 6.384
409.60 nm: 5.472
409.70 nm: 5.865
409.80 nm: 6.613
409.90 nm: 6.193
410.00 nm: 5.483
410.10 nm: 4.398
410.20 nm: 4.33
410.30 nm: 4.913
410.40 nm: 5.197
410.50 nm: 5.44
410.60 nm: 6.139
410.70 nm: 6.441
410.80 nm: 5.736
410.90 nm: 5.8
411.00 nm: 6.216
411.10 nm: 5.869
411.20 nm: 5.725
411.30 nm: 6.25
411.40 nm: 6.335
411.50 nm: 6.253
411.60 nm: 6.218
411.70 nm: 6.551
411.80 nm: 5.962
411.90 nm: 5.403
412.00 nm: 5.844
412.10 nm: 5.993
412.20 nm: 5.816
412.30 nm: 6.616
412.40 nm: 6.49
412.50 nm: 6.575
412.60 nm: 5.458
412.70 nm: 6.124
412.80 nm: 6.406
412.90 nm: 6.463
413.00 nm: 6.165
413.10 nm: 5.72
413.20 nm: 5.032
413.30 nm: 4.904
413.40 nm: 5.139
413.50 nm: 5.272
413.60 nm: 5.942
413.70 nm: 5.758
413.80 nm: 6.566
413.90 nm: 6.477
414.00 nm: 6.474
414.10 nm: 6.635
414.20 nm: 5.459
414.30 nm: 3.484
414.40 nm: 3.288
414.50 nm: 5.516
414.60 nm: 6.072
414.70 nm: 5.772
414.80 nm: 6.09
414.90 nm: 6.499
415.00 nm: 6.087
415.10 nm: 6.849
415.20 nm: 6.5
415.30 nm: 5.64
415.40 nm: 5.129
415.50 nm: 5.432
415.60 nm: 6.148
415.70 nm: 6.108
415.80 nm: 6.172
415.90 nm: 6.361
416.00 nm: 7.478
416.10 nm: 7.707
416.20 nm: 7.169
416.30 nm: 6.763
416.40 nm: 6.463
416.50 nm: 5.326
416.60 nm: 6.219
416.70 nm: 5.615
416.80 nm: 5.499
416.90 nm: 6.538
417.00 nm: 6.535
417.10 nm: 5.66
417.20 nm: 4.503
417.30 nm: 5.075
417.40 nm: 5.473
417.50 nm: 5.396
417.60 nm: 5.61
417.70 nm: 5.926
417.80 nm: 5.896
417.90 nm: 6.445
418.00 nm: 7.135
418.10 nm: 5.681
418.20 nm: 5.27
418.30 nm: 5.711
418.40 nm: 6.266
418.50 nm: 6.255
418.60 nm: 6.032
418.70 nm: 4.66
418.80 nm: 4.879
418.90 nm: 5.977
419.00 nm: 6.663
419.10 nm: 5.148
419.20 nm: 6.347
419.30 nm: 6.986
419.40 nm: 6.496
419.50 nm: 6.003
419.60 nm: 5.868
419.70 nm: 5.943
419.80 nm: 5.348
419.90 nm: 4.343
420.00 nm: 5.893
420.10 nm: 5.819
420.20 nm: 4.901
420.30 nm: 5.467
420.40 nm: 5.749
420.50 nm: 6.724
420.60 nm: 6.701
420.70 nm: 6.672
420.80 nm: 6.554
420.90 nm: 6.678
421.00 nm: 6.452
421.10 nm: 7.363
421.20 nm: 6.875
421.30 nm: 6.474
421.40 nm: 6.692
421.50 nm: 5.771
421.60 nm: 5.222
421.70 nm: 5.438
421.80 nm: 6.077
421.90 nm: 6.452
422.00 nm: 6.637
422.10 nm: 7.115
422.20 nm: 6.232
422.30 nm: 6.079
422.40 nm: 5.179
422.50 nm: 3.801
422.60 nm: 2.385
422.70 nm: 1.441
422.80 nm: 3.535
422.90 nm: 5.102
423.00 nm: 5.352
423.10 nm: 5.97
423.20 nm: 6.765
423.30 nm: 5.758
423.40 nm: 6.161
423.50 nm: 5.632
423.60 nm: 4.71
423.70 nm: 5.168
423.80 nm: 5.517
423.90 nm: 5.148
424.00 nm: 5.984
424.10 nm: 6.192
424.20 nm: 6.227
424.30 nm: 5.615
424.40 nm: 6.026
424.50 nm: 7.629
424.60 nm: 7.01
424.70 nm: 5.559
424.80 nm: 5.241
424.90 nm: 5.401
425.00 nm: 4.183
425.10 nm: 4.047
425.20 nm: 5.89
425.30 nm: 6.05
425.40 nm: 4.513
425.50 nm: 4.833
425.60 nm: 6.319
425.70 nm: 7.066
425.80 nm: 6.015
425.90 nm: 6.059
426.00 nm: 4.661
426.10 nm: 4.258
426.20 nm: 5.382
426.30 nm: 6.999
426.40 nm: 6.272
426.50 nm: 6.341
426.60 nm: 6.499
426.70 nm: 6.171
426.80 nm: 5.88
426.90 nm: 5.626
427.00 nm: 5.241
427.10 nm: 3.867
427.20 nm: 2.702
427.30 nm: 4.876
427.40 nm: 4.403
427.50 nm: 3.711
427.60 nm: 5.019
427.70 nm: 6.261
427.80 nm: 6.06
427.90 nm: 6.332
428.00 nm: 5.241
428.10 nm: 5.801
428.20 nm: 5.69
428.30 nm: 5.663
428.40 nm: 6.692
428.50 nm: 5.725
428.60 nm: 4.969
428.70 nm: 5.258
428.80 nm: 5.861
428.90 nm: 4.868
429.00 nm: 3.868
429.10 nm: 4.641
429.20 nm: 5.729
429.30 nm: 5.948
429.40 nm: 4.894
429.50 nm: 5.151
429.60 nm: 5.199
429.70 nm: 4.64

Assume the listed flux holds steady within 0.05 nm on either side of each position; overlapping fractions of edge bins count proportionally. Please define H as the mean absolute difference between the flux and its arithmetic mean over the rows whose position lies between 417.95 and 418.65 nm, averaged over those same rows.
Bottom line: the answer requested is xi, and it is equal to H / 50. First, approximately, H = 0.43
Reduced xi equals 0.009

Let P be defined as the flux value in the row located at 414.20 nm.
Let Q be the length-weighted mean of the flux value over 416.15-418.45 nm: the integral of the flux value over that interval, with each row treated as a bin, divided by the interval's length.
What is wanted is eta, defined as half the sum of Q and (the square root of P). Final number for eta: 4.13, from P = 5.459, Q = 5.9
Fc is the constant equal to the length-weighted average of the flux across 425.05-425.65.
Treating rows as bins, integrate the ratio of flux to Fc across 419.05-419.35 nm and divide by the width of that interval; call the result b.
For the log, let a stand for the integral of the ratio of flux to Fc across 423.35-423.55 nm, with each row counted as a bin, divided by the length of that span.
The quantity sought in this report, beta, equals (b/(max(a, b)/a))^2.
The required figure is 1.2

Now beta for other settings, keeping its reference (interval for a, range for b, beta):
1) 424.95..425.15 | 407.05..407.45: 0.6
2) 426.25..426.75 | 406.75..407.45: 1.0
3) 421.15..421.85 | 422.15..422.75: 0.6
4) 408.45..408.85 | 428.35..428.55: 1.4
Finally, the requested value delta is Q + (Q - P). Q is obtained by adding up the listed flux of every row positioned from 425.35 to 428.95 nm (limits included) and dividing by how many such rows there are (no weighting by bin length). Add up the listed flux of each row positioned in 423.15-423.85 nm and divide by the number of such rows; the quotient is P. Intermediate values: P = 5.67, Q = 5.5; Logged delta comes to 5.3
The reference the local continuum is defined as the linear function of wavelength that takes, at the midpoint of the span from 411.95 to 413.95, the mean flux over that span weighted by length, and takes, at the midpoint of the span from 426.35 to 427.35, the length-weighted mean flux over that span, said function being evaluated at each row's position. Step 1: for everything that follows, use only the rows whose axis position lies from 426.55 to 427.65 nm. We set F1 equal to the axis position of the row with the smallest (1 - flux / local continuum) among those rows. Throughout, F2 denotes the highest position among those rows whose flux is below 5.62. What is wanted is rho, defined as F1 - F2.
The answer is -1.00 nm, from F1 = 426.60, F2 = 427.60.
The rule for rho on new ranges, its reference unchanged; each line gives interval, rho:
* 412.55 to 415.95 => -0.40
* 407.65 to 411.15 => -1.40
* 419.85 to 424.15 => -2.80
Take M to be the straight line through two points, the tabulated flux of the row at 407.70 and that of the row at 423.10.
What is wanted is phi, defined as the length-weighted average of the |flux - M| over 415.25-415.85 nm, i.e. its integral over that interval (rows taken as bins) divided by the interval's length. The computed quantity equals 0.49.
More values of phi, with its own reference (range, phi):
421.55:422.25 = 0.59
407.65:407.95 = 0.51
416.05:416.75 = 1.08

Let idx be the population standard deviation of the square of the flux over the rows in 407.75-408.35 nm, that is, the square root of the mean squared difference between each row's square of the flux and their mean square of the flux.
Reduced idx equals 5.1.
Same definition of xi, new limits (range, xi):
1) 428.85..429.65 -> 0.009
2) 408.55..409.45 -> 0.007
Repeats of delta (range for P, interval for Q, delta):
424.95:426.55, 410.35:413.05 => 6.6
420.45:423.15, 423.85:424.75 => 6.6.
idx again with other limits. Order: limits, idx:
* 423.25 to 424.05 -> 4.9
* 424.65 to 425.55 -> 6.9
